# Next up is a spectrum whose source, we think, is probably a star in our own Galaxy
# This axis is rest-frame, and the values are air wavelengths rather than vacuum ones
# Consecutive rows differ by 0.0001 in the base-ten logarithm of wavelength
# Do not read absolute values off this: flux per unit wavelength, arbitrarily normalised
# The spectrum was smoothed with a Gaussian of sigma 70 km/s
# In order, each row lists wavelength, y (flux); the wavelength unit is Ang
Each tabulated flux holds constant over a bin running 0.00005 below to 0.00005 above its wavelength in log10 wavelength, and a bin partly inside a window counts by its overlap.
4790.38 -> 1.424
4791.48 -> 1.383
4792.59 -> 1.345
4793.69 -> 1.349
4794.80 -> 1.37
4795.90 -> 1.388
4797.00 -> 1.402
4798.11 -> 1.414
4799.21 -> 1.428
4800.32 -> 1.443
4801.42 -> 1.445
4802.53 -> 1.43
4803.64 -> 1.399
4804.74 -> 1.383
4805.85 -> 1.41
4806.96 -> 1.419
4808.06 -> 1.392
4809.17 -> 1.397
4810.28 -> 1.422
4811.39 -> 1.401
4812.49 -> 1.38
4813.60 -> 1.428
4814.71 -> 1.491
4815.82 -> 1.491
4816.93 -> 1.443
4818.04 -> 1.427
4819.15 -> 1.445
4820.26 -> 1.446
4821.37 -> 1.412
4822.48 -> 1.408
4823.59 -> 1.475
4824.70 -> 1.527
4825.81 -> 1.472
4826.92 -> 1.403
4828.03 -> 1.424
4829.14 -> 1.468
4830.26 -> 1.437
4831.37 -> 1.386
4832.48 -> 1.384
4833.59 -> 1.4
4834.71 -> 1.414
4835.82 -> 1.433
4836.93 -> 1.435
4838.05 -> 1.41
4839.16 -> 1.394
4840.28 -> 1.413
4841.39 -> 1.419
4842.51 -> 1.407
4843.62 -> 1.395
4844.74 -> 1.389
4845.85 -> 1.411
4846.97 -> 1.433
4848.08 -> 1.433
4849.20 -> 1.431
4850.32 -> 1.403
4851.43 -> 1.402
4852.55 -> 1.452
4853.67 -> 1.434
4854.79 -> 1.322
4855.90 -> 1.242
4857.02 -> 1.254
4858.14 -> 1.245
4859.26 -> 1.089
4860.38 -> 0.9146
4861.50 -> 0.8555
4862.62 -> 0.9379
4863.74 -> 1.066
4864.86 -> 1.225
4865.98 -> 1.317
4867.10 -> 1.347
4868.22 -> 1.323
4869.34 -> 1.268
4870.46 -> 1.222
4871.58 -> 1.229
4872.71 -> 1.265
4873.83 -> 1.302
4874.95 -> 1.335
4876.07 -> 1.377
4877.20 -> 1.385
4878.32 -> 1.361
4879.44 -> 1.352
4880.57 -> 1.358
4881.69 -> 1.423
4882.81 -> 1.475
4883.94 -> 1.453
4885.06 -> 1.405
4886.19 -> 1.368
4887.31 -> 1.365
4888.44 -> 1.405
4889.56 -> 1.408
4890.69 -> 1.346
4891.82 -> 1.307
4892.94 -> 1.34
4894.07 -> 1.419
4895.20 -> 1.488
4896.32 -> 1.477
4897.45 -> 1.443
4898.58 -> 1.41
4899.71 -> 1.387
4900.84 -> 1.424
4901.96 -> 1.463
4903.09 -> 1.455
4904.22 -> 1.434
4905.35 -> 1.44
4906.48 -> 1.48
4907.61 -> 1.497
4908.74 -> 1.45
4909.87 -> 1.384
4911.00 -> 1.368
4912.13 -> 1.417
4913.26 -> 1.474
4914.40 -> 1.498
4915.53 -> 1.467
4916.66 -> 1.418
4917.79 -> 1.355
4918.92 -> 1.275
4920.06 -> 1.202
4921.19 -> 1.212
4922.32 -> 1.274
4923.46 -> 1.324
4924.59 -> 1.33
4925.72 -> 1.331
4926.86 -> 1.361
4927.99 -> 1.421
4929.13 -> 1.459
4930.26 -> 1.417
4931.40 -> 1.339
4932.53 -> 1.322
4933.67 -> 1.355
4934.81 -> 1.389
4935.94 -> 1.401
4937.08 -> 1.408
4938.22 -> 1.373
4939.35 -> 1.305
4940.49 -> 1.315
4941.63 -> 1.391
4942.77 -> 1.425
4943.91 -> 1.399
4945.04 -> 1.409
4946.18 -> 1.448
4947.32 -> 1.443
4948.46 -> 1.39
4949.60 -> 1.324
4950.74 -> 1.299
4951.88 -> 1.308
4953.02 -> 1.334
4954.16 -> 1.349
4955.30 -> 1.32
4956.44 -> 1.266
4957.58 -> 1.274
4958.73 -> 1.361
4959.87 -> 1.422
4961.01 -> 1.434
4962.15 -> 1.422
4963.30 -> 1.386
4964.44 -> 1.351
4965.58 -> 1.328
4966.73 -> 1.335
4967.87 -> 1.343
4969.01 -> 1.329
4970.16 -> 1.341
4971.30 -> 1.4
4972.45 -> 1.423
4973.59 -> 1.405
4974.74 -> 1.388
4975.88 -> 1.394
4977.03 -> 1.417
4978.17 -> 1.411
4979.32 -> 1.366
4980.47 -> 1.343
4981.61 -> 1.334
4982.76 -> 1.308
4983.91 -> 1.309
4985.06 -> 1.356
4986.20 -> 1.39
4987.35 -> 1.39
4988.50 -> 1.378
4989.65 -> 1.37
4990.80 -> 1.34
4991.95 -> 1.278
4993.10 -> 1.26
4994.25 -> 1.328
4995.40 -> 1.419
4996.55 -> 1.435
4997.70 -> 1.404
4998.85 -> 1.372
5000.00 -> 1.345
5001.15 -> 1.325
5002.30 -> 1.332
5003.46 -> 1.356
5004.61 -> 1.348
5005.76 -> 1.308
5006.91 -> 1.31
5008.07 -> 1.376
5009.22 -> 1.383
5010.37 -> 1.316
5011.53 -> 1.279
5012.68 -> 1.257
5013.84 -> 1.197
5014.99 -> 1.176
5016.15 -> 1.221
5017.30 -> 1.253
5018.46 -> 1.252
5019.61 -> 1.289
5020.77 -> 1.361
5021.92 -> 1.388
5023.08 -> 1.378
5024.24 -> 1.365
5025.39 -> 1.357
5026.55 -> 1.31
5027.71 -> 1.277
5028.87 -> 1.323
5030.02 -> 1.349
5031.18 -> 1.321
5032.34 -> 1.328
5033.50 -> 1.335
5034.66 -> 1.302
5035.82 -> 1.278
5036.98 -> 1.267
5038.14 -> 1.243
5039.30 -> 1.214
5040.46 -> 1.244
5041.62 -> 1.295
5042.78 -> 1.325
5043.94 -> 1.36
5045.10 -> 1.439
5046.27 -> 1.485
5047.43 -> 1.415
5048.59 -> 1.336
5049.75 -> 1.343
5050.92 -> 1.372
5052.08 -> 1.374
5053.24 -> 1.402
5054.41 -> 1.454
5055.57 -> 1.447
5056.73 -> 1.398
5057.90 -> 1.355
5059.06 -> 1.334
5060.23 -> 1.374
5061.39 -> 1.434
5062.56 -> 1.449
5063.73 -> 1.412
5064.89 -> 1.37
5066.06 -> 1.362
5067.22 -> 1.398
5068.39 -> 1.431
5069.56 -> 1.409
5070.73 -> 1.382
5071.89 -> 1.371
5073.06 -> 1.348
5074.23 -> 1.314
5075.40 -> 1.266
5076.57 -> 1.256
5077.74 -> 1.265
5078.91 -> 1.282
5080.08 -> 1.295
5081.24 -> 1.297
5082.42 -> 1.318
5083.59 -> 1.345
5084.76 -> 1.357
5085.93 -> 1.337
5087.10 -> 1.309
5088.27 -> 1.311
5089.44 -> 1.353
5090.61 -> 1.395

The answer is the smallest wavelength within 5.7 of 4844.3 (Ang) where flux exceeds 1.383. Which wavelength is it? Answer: 4839.16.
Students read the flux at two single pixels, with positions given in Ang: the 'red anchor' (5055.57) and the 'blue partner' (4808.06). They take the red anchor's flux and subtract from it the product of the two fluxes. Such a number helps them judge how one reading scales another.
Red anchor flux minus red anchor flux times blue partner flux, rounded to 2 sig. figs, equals -0.57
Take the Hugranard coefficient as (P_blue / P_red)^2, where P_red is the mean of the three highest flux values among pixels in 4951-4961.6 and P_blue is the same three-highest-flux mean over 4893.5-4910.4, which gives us 1.12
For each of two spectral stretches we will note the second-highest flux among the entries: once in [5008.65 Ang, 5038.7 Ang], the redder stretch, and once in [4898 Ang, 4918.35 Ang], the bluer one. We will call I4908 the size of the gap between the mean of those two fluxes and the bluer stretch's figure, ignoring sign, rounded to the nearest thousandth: 0.057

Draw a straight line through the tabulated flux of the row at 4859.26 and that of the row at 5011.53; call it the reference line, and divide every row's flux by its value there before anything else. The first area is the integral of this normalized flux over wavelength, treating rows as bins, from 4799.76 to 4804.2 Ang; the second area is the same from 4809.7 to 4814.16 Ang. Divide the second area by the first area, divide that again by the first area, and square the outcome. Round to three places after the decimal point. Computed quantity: 0.025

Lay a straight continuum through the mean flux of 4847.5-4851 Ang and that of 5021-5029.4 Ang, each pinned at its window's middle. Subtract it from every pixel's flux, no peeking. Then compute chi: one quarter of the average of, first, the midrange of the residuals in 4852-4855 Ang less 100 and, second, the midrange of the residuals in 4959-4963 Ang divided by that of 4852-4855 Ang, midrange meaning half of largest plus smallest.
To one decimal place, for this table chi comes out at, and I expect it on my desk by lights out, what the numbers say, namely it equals -12.7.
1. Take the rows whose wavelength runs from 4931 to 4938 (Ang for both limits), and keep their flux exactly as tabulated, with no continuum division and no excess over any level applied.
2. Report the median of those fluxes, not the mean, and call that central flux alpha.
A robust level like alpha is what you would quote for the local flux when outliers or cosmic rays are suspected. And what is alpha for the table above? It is 1.372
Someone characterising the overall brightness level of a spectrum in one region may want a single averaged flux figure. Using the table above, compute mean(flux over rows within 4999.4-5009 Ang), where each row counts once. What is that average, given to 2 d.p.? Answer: 1.34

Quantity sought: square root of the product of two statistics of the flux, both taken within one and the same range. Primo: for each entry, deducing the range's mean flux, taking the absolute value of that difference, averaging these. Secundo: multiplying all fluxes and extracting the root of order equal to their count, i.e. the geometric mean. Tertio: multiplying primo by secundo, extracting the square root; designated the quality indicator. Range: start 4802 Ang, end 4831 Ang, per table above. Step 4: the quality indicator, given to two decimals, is 0.20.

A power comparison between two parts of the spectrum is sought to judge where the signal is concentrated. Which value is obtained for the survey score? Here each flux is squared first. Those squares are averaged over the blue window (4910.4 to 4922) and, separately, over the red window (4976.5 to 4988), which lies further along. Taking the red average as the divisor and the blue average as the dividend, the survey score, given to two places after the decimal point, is 1.01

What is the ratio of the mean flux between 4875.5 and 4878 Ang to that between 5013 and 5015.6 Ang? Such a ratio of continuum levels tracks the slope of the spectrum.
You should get 1.16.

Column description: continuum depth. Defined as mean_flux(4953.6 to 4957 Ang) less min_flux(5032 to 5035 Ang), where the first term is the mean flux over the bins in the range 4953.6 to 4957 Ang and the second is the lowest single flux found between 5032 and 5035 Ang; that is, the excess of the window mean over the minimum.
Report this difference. 0.010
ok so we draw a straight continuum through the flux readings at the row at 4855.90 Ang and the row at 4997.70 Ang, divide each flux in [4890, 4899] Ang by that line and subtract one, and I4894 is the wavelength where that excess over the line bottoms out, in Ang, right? 4891.82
